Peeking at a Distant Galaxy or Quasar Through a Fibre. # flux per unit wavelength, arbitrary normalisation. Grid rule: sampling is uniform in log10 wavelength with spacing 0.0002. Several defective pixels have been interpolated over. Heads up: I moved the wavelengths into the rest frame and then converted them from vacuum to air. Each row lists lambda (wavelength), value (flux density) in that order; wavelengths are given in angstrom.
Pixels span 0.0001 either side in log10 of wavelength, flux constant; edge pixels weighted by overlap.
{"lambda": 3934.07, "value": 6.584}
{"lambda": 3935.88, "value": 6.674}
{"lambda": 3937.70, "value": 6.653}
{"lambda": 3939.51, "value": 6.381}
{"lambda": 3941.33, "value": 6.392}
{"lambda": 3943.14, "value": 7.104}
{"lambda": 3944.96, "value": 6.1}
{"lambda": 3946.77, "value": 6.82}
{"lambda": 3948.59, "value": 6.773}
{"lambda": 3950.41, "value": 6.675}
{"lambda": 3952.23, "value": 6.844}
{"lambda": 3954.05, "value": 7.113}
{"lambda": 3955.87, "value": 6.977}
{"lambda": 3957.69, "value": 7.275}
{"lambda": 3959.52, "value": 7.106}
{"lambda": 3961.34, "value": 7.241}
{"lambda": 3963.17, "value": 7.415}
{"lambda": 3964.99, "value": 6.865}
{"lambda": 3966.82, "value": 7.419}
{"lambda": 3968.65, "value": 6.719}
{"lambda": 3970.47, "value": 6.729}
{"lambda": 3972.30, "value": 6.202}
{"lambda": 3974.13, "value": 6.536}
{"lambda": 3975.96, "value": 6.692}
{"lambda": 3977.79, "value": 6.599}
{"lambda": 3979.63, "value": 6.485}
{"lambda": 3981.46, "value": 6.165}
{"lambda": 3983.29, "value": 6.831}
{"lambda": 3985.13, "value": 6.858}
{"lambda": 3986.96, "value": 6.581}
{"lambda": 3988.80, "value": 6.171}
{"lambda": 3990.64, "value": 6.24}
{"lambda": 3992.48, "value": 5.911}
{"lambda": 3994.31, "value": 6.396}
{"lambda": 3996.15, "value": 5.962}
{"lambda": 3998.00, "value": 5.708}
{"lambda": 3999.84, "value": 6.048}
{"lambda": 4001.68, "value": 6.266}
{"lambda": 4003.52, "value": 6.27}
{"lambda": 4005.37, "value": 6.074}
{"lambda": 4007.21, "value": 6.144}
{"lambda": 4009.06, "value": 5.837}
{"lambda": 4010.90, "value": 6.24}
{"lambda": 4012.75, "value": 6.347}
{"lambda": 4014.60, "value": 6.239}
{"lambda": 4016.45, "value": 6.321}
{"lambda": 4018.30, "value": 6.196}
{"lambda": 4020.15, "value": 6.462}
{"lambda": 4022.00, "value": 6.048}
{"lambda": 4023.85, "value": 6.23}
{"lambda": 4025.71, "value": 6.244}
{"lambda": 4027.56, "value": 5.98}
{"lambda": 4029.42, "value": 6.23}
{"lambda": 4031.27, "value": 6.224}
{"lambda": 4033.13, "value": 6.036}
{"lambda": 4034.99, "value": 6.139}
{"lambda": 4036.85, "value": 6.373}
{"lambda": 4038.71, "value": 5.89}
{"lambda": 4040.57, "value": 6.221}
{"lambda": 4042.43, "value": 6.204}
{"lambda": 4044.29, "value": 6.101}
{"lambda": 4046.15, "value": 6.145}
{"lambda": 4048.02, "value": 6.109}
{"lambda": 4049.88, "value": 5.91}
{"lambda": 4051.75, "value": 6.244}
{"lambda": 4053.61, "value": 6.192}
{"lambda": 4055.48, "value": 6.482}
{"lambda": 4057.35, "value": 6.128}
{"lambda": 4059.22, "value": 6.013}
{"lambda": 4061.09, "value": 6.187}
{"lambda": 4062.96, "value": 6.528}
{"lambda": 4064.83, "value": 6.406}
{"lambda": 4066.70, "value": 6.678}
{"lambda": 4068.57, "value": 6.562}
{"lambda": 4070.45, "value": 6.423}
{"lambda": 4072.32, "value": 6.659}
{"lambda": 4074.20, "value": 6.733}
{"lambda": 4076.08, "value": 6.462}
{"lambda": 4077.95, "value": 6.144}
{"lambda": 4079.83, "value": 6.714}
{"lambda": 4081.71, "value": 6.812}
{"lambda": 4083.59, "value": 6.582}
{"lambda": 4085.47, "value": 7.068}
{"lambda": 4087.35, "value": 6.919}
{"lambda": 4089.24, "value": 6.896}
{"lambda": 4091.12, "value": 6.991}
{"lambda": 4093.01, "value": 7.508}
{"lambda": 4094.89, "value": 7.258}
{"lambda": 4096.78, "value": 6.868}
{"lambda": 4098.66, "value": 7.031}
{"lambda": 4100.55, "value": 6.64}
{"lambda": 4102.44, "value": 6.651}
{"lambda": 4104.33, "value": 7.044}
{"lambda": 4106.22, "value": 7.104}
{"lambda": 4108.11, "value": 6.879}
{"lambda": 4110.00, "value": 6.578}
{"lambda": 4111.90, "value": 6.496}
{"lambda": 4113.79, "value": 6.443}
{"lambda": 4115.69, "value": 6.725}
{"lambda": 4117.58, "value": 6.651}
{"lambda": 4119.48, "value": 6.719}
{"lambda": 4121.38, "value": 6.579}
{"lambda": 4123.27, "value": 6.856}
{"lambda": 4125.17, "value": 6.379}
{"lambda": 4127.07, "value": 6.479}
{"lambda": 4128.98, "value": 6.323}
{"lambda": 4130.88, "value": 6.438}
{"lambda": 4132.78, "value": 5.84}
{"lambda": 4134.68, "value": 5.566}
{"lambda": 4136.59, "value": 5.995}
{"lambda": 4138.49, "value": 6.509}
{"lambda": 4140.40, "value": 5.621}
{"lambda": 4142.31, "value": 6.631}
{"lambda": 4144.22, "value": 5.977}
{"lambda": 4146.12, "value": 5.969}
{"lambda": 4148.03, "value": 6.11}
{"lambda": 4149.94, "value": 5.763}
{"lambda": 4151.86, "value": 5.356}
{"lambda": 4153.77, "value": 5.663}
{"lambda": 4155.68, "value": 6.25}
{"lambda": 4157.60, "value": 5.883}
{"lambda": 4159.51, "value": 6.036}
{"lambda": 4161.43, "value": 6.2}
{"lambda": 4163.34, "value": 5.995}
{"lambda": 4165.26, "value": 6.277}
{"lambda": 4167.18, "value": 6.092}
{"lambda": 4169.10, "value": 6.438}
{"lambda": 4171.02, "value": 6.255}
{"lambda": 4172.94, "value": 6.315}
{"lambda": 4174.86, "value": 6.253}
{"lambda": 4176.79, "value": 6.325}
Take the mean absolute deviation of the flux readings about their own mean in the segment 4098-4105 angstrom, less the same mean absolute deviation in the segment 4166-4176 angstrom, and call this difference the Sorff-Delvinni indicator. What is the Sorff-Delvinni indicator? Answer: 0.11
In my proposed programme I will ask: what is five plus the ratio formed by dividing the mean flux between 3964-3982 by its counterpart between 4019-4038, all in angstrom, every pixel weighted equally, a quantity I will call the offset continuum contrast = 6.07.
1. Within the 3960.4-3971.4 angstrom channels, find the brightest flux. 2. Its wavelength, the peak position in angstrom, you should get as 3966.82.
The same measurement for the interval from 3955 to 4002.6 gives 3966.82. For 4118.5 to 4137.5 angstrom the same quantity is 4123.27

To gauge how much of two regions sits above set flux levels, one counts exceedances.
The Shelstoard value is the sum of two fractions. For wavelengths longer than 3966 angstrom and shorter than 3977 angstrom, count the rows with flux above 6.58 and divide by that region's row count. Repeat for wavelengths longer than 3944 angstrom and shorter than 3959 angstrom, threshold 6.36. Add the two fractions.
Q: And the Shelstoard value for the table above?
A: 1.54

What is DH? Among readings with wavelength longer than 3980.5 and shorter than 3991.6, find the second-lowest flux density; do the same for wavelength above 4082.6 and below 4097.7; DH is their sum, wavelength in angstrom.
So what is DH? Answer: 13.0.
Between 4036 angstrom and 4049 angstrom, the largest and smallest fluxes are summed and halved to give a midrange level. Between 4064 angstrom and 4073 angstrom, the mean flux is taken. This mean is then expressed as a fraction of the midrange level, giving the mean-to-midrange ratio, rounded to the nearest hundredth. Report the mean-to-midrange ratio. 1.07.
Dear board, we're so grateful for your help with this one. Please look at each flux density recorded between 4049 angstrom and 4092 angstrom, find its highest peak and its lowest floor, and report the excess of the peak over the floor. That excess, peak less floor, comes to 1.2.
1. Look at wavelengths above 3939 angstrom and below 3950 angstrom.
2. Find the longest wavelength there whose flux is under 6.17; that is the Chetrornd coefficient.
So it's 3944.96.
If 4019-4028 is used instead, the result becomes 4027.56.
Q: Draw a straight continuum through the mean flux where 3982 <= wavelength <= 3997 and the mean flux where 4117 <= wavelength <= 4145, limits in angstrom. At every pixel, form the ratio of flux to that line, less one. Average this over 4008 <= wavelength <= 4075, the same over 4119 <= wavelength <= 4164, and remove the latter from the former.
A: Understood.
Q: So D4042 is 0.01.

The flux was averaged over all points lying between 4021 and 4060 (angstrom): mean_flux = 6.15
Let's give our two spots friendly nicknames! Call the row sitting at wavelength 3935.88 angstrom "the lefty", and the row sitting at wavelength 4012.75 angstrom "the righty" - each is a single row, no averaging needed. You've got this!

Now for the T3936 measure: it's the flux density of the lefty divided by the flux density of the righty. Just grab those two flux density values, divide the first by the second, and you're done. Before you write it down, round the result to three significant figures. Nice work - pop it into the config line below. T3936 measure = 1.05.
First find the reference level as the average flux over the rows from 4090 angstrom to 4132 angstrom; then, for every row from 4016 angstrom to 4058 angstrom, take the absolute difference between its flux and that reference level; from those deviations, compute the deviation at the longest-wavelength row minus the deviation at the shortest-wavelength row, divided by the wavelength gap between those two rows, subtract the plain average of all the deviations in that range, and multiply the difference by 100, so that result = -57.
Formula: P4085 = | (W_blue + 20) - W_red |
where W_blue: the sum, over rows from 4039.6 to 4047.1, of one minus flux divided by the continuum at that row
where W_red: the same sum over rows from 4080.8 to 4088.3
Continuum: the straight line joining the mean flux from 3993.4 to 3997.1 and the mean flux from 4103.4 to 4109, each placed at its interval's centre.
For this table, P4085 20.2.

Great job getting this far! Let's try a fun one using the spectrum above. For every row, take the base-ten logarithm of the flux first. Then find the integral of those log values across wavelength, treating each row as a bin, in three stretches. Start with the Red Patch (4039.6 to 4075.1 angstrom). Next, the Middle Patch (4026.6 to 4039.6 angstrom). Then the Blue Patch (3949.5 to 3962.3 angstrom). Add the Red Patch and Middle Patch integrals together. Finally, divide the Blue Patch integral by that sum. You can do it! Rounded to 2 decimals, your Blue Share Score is 0.28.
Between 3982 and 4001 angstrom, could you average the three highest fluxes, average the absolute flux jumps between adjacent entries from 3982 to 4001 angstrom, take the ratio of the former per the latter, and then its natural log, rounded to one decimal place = 3.1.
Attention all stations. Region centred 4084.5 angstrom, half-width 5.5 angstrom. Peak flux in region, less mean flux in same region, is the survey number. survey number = 0.24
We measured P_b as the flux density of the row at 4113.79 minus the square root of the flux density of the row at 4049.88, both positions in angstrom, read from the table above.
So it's 4.0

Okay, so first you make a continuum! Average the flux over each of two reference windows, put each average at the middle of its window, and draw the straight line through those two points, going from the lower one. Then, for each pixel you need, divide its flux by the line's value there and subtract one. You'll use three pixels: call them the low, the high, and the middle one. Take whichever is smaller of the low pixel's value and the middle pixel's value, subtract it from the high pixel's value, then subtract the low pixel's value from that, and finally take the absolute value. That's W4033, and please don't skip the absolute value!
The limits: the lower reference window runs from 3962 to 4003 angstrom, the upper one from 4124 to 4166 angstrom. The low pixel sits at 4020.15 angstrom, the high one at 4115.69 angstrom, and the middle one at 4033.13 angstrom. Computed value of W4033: 0.14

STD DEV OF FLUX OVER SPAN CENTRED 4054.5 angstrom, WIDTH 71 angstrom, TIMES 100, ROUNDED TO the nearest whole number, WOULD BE 30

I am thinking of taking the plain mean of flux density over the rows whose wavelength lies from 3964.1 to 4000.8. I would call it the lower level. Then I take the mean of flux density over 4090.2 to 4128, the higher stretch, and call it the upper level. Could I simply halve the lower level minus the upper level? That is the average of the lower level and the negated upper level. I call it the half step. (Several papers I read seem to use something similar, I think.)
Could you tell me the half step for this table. -0.17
